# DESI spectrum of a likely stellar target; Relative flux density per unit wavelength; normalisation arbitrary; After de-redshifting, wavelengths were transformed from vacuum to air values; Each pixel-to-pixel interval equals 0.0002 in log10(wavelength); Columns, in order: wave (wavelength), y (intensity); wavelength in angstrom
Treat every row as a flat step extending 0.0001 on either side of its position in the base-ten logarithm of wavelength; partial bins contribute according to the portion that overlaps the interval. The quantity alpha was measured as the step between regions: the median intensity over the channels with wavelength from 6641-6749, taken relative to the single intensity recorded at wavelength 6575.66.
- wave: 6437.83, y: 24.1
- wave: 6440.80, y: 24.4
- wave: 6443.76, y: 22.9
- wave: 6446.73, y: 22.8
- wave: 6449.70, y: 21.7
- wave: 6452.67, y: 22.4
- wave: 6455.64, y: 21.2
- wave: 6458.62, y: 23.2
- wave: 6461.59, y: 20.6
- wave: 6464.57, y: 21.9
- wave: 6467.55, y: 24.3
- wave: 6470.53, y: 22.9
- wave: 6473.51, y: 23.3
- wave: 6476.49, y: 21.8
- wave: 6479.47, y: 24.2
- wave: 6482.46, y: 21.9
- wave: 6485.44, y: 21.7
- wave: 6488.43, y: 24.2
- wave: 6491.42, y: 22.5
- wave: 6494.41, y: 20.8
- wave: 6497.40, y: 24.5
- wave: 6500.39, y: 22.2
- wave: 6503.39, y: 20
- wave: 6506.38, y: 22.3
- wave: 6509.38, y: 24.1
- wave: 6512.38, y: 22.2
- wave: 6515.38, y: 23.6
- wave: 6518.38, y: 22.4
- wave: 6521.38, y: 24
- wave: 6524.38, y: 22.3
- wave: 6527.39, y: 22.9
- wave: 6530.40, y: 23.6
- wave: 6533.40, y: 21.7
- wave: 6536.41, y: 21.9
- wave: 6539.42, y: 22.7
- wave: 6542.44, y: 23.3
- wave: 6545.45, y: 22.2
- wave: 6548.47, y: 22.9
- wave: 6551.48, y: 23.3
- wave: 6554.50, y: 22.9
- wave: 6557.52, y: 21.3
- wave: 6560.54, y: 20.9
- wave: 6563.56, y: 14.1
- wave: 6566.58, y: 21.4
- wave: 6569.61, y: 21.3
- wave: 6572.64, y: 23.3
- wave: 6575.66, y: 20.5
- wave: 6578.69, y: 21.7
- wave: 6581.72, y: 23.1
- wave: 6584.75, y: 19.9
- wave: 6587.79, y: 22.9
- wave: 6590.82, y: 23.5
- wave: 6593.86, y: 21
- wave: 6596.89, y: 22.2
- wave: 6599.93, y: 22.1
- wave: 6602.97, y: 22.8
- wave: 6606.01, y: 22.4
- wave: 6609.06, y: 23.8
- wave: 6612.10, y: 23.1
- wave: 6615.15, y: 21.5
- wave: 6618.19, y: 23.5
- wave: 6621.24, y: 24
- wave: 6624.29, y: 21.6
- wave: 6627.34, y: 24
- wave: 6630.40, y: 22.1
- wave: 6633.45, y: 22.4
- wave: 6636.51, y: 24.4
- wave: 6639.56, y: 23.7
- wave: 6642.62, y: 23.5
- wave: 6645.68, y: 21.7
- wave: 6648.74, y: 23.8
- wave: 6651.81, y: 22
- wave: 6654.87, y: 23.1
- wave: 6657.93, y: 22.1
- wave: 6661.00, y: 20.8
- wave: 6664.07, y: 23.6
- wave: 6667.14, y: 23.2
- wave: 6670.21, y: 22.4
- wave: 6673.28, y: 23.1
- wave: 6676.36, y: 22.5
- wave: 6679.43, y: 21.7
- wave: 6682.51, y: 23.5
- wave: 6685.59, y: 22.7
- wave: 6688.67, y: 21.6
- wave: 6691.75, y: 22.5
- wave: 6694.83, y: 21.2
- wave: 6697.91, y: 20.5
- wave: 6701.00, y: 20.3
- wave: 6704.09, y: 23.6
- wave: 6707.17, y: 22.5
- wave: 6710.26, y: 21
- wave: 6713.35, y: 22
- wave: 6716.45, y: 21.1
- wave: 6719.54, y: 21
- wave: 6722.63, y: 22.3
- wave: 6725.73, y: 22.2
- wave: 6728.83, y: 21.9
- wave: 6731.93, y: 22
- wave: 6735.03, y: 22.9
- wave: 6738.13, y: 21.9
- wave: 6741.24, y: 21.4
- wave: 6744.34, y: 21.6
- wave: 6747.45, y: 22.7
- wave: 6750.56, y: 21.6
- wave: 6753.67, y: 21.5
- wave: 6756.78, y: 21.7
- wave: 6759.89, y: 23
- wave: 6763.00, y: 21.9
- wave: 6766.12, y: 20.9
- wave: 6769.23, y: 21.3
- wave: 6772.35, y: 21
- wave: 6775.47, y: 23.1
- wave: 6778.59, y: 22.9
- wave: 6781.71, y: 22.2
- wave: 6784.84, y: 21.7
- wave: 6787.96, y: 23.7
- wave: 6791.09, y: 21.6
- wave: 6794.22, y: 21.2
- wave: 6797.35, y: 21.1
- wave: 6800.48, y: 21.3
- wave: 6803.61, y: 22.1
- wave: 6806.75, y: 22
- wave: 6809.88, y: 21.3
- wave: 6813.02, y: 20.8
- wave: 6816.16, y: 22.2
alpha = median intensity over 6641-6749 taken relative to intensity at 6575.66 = 1.6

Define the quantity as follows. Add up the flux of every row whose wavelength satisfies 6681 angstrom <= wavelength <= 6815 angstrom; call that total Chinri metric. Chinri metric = 940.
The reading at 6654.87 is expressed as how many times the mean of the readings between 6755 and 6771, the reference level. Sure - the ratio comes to 1.06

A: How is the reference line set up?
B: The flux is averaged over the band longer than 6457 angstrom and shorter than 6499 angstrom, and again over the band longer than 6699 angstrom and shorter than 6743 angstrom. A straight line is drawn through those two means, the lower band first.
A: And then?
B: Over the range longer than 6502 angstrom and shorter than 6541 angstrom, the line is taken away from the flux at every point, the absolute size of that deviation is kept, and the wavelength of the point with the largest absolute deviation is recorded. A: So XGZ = 6503.39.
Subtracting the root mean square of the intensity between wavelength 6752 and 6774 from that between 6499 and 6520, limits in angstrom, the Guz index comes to 0.81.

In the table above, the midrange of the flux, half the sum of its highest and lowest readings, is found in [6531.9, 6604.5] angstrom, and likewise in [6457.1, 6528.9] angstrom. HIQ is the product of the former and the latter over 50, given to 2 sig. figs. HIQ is 8.4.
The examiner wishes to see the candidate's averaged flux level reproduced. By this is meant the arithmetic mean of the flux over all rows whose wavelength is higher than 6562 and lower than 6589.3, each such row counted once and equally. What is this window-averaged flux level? 20.9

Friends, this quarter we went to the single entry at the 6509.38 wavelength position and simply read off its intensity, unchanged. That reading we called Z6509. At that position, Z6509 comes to 24.1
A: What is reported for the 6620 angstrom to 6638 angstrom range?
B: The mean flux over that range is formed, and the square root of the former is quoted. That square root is 4.80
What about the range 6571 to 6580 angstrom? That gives 4.67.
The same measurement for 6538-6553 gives 4.78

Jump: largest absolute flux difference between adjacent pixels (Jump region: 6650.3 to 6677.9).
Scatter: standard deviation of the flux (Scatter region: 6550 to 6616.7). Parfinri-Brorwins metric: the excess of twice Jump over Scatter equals 3.6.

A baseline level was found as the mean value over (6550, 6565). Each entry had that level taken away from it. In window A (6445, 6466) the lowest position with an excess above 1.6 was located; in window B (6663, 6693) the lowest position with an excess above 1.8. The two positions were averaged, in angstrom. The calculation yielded 6555.4 angstrom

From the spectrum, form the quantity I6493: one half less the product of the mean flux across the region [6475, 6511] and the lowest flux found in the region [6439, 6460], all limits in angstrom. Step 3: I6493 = -477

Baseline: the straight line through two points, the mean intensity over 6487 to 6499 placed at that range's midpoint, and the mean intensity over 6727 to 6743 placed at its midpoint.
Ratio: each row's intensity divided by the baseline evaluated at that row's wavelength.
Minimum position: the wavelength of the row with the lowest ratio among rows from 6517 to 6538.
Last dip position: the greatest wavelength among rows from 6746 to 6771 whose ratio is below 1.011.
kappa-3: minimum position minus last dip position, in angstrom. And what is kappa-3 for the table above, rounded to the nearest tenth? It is -235.8 angstrom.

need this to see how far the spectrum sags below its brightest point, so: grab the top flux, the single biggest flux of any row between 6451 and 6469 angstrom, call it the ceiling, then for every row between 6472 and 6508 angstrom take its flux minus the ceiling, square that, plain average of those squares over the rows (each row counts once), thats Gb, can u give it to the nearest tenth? 5.2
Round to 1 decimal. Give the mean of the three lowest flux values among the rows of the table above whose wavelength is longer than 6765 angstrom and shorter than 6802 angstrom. 21.0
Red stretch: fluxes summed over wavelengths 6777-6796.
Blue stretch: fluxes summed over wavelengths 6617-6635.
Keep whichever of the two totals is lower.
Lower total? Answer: 133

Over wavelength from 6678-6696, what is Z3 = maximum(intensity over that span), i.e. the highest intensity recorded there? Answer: 23.5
